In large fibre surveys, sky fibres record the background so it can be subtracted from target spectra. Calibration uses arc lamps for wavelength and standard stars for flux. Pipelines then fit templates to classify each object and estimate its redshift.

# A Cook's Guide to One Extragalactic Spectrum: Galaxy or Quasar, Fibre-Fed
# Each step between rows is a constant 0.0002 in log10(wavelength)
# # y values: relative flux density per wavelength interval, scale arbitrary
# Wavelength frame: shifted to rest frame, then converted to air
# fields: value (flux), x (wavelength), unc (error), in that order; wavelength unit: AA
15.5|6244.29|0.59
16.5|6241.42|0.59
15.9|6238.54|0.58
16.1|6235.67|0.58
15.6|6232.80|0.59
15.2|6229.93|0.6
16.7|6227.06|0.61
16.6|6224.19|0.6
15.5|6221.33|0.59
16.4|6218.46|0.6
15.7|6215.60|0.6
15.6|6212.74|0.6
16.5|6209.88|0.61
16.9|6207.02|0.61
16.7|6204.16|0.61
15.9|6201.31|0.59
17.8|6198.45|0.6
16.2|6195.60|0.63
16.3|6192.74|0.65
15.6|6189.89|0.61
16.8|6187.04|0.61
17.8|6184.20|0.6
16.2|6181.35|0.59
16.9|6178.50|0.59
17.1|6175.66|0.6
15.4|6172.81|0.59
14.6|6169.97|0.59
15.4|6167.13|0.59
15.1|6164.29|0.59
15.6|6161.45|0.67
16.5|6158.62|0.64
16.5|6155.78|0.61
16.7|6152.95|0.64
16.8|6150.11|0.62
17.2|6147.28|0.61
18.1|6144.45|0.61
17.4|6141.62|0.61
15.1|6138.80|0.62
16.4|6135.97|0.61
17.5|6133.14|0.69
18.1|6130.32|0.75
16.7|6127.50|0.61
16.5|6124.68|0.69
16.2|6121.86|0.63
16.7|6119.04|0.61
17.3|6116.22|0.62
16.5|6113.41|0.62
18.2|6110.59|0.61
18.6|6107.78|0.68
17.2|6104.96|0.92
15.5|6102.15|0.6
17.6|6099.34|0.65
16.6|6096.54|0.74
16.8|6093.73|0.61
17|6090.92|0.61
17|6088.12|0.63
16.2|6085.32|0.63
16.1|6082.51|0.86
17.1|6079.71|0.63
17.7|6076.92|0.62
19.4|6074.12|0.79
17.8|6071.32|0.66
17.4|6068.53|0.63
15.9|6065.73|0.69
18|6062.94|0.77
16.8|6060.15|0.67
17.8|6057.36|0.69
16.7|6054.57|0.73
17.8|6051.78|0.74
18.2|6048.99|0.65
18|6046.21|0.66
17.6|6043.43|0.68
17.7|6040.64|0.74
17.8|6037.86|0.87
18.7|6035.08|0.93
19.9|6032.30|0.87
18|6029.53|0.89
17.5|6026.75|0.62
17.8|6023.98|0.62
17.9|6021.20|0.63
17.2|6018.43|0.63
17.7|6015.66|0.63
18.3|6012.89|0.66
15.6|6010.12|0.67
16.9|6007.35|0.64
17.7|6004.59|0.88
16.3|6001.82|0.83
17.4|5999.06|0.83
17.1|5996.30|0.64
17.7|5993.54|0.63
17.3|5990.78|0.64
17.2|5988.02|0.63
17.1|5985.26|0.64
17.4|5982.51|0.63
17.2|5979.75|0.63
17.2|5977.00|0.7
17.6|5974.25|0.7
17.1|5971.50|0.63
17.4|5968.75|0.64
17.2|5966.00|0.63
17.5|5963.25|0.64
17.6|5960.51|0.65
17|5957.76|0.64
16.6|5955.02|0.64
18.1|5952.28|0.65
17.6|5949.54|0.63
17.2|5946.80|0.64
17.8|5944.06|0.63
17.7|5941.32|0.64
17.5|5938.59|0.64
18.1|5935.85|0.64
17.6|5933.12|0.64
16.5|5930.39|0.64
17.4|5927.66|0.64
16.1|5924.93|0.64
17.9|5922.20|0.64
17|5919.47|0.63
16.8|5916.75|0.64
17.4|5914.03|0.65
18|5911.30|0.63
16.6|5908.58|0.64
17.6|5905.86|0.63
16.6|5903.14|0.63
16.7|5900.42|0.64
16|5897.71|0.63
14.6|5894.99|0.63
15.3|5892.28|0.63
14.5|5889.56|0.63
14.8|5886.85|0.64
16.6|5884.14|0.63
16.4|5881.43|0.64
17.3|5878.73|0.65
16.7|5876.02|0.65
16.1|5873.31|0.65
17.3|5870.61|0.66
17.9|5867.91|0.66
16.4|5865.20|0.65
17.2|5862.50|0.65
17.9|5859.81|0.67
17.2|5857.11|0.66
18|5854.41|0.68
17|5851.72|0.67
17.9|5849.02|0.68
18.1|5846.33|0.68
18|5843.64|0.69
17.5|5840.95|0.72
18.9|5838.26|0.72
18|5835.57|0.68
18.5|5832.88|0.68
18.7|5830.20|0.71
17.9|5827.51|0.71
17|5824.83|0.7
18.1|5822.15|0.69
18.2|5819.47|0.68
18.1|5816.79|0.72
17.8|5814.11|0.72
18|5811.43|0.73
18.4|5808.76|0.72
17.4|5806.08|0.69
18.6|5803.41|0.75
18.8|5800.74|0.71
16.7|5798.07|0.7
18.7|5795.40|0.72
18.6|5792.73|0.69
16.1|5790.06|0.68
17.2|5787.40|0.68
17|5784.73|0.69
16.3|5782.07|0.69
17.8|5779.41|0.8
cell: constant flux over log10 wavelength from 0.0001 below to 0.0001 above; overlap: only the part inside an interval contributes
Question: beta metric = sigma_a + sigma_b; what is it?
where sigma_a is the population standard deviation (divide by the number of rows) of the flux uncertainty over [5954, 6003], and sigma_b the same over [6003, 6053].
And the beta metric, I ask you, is 0.17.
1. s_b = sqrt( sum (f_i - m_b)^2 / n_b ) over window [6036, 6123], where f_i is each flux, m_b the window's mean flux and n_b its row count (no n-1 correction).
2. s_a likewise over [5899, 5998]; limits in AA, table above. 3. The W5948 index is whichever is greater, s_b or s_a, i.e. 0.84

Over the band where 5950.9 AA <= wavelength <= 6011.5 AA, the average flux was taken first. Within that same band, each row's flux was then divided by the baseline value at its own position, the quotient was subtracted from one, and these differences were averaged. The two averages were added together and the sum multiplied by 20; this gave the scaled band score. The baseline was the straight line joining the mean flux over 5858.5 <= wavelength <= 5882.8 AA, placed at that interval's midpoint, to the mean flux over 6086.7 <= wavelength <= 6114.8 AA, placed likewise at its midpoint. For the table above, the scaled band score 344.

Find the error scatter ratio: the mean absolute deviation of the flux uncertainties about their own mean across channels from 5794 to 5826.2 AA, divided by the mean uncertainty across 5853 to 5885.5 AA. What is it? 0.024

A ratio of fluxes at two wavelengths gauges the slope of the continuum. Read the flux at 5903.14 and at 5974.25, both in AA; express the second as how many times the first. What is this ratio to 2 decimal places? 1.06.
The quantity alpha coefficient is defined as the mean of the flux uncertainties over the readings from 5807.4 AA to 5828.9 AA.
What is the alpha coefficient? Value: 0.71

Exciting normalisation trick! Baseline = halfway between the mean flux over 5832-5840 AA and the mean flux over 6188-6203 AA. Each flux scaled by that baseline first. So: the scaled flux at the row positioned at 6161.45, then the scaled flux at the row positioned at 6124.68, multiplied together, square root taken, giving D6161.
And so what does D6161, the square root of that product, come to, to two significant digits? 0.92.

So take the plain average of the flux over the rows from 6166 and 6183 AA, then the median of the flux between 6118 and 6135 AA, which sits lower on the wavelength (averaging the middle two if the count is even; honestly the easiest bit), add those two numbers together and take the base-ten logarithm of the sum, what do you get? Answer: 1.51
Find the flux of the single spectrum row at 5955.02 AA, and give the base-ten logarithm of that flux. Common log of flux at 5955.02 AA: 1.22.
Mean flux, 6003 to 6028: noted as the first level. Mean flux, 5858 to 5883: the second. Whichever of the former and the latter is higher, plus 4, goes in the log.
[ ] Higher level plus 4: 21.4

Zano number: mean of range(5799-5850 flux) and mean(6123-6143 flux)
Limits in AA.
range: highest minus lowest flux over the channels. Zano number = 9.4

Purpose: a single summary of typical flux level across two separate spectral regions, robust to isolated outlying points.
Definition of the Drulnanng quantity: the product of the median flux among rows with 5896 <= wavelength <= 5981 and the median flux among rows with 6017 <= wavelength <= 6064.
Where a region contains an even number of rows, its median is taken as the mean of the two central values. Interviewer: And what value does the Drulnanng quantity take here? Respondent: 310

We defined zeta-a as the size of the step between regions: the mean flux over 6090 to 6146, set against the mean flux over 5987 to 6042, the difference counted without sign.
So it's 0.59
